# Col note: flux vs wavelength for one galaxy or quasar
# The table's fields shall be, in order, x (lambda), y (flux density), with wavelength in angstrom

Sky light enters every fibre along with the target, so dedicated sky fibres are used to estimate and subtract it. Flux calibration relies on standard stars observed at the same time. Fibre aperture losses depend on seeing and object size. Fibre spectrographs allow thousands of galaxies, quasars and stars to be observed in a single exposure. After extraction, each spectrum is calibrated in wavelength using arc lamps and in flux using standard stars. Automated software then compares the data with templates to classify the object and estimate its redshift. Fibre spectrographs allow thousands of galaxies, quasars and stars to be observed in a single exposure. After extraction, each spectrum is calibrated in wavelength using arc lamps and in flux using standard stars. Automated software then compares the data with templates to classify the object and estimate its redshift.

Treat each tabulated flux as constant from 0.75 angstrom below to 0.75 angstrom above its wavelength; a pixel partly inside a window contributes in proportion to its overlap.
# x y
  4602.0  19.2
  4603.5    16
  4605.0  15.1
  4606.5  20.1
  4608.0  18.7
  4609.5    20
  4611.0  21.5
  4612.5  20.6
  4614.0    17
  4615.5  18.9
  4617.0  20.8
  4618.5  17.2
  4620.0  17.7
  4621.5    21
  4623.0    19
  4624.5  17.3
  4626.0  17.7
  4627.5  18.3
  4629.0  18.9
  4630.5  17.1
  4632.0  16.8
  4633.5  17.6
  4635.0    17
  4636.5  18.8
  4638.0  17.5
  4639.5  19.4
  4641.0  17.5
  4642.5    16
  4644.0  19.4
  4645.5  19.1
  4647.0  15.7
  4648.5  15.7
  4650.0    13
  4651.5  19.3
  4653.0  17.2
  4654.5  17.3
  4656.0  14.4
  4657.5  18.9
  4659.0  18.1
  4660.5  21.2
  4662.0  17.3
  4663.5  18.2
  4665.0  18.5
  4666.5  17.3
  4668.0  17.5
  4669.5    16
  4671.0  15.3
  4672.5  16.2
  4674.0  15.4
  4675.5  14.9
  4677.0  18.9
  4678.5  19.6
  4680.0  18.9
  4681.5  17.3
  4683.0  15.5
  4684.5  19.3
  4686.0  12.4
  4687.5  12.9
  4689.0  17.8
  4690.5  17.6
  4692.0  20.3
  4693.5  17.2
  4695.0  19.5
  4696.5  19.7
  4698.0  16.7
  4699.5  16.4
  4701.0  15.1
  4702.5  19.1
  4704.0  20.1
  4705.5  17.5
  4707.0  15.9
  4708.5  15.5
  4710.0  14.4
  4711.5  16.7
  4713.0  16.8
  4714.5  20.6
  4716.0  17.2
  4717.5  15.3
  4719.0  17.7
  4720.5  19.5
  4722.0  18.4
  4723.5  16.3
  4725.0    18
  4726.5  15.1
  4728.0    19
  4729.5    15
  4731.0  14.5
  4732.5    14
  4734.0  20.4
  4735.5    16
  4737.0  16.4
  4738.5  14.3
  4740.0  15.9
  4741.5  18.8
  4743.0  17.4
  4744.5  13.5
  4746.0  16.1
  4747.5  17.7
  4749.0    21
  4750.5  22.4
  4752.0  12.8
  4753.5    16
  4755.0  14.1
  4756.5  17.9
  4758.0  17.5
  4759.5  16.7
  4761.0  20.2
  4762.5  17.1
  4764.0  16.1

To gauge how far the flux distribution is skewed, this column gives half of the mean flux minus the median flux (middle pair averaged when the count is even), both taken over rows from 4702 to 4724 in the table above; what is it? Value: 0.10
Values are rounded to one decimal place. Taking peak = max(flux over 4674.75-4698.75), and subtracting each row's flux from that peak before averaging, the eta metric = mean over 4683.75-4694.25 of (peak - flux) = 3.5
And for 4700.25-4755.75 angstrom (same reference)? 3.4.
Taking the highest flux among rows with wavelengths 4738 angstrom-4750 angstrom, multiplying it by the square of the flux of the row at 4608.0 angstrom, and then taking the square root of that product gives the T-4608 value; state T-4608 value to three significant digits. 85.7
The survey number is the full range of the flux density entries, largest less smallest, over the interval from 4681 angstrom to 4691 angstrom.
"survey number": 6.9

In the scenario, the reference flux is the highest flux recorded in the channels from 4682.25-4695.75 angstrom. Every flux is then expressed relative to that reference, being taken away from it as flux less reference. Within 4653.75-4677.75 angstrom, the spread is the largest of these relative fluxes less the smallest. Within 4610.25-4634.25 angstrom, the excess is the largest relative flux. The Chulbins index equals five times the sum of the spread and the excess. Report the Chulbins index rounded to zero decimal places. 40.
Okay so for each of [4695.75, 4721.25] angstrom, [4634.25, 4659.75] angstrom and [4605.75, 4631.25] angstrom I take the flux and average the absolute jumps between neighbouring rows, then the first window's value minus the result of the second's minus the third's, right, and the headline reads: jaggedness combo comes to 1.44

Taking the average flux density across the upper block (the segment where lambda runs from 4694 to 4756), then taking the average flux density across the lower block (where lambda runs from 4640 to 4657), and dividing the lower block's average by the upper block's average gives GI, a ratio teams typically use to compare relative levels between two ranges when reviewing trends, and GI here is 0.99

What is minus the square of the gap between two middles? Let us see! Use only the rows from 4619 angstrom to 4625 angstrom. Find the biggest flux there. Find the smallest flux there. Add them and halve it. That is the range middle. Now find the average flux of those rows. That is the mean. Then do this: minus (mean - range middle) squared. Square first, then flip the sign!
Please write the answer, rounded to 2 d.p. -0.16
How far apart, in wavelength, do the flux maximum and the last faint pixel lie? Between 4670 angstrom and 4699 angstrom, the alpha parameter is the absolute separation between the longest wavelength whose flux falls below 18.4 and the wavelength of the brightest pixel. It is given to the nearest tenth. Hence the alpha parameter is 6.0 angstrom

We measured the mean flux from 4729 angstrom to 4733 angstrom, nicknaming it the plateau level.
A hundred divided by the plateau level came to 6.90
